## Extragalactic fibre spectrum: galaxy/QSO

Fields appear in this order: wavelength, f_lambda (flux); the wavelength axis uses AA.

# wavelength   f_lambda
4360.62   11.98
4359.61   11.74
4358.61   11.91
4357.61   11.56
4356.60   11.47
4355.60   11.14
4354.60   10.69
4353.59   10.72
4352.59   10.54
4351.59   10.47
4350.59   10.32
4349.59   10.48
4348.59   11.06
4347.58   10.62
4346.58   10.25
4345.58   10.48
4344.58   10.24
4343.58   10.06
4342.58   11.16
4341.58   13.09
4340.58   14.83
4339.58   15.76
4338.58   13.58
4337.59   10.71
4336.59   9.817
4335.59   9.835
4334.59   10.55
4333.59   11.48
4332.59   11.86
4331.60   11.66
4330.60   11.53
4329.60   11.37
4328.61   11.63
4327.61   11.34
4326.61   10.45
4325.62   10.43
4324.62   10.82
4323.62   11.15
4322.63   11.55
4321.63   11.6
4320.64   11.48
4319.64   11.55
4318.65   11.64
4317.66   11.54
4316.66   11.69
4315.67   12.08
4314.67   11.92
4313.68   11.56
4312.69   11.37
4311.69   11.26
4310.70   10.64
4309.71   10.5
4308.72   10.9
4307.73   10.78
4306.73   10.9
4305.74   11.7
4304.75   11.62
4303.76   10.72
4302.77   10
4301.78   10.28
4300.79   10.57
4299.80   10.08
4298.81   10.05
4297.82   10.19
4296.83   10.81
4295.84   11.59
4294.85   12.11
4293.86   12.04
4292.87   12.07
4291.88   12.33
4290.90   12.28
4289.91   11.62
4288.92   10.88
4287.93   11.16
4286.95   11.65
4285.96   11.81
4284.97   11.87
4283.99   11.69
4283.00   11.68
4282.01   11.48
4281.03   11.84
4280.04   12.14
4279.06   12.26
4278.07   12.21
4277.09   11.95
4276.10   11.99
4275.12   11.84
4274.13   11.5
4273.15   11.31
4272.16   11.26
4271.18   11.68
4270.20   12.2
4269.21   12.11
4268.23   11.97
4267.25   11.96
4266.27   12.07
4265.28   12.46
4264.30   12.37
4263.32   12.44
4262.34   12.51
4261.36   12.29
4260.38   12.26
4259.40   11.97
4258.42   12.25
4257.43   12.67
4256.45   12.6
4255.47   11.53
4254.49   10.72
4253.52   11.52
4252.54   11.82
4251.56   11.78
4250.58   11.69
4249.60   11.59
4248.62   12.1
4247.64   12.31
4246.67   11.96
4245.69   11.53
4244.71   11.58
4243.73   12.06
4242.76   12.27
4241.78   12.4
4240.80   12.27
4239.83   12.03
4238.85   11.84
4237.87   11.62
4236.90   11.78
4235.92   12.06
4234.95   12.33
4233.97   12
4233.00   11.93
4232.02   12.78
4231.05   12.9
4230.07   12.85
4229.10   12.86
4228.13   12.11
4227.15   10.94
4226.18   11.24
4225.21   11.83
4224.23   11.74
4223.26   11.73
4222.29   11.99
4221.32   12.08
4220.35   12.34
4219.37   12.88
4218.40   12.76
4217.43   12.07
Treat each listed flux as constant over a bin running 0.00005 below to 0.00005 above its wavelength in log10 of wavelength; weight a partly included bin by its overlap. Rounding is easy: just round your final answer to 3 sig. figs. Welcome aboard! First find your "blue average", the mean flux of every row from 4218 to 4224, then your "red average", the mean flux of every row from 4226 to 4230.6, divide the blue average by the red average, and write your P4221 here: 1.02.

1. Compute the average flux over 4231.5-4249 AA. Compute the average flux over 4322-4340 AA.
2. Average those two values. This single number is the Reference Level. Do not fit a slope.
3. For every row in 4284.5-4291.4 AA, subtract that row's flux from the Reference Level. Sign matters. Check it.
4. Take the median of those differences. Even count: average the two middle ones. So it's 0.1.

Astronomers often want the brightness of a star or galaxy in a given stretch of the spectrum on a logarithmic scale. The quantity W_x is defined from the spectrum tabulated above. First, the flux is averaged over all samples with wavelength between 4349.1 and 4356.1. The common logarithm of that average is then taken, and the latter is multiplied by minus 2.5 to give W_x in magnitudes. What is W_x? -2.566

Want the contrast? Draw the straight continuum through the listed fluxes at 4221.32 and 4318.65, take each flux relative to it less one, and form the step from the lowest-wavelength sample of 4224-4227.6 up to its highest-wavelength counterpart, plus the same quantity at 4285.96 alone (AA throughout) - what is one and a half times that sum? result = -0.10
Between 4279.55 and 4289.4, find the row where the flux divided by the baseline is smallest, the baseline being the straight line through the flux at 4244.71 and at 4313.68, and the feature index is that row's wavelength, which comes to 4288.92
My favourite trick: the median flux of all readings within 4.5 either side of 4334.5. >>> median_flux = 11.5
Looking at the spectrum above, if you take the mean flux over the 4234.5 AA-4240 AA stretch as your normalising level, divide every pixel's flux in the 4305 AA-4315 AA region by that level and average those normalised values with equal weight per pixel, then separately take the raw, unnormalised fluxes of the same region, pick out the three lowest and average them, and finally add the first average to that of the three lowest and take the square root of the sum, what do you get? 3.40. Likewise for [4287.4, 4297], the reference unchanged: 3.45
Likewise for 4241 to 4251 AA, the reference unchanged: 3.55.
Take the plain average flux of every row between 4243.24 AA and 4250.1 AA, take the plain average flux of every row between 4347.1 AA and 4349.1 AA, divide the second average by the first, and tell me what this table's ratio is 0.91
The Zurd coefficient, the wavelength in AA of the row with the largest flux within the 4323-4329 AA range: 4328.61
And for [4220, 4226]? 4220.35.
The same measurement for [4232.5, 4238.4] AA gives 4234.95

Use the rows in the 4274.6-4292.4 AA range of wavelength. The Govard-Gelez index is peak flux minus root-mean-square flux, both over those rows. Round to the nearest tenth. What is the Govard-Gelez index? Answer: 0.5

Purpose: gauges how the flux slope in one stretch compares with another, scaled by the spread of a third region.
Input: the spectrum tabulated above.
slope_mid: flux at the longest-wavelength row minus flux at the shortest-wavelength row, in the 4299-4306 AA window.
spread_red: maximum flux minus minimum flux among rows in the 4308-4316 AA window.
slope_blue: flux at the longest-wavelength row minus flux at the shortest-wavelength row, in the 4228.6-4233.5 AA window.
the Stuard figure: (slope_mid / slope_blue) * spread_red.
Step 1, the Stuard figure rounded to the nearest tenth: -2.8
